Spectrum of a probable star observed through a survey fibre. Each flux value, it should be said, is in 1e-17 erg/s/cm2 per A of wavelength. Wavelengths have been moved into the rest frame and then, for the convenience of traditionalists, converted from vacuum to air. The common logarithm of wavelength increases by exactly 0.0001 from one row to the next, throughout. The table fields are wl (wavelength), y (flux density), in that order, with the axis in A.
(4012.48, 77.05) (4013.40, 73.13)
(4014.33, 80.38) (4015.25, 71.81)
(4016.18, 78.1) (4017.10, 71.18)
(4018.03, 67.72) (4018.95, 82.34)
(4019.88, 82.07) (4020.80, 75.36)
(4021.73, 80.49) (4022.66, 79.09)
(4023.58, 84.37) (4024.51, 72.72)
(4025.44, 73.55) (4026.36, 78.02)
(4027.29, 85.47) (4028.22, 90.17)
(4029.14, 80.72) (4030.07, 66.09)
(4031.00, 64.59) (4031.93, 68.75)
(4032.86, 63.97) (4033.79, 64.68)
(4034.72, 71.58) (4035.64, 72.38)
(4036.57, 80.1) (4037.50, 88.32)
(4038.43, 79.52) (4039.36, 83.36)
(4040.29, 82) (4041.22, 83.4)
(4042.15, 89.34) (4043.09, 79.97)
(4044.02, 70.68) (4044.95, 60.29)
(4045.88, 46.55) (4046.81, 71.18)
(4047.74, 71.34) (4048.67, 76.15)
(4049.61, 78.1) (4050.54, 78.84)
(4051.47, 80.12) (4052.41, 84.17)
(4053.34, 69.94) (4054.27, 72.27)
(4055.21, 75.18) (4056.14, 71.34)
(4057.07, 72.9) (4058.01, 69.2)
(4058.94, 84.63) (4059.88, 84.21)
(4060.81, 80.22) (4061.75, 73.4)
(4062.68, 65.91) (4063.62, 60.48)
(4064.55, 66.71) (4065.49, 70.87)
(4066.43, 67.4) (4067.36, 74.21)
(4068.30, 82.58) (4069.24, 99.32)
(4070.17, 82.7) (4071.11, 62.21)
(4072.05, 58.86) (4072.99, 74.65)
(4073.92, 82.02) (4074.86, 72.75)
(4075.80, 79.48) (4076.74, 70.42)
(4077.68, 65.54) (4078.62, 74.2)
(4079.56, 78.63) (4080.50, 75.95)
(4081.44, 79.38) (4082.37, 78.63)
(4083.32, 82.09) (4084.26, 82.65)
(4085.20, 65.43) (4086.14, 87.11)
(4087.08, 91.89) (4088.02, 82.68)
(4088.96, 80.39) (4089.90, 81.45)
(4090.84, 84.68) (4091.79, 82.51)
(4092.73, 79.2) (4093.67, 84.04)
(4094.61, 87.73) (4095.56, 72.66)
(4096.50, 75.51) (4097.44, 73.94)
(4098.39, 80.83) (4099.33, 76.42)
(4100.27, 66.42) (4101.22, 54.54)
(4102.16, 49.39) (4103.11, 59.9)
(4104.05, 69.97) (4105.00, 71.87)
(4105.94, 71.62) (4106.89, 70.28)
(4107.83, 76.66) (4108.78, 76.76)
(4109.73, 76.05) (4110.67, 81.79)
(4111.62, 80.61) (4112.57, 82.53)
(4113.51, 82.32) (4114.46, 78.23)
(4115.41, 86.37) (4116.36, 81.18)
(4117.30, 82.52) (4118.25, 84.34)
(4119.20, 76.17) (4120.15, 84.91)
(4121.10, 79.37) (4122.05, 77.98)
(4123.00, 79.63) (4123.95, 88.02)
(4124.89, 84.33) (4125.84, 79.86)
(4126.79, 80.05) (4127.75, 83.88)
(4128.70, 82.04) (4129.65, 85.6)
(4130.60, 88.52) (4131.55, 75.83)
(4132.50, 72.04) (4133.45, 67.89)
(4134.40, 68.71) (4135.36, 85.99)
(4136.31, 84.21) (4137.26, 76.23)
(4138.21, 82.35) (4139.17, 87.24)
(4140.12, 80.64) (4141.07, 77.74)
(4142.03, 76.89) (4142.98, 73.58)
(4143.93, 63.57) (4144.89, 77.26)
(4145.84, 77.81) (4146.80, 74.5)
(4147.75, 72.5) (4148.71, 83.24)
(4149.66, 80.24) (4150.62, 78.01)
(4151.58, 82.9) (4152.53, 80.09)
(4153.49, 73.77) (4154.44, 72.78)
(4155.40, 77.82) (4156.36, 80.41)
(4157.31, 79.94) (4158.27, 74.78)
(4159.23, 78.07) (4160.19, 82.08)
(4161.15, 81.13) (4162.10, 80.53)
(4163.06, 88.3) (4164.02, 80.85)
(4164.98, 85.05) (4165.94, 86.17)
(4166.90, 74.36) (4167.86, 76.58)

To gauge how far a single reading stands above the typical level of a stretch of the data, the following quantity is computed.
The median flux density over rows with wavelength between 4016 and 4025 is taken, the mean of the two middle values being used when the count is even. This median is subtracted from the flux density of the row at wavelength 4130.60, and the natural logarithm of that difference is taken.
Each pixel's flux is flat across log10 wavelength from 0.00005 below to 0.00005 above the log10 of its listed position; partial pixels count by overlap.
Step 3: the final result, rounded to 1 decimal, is 2.3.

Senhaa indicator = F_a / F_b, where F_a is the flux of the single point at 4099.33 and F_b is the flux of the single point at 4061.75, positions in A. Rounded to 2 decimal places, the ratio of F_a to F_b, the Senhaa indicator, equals 1.04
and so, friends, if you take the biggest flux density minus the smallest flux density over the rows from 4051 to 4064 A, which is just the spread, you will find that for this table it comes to 24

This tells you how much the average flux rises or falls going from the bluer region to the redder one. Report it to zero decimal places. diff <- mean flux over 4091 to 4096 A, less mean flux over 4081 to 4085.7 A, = 4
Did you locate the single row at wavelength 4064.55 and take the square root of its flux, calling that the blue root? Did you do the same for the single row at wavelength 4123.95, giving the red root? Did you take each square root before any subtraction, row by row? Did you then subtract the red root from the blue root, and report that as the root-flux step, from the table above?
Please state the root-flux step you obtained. -1.2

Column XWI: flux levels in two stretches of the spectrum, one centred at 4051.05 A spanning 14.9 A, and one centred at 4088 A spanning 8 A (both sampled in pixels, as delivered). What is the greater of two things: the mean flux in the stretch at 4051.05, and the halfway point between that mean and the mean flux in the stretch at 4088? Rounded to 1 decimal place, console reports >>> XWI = 76.9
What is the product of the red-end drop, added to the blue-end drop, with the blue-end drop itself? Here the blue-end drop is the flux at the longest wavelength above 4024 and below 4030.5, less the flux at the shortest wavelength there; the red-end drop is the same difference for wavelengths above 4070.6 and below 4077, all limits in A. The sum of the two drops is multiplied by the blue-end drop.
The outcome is -10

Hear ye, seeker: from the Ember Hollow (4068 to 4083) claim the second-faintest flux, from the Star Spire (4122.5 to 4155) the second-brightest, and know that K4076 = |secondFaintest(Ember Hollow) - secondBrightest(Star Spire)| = 26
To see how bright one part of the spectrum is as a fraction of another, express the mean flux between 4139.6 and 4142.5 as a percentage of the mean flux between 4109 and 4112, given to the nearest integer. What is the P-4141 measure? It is 99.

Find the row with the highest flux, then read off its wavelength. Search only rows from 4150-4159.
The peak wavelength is 4151.58 A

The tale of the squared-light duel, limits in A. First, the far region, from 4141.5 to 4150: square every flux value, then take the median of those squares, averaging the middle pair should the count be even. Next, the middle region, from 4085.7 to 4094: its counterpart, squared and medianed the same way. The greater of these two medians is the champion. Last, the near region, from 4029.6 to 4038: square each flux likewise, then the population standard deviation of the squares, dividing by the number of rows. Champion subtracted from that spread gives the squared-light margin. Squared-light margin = -5661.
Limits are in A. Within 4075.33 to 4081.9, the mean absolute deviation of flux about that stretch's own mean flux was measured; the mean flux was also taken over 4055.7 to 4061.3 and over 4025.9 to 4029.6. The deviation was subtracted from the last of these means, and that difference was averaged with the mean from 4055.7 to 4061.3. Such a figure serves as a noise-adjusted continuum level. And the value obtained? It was 78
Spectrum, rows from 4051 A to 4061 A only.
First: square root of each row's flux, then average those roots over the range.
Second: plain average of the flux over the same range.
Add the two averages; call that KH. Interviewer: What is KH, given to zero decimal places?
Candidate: 85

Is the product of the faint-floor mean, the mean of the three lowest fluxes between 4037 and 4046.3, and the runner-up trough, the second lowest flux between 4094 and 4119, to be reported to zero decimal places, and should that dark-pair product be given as 3227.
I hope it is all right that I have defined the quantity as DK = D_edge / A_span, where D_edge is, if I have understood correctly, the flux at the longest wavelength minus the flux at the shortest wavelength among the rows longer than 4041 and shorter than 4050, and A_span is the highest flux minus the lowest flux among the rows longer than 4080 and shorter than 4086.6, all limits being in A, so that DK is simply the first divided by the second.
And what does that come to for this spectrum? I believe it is -0.24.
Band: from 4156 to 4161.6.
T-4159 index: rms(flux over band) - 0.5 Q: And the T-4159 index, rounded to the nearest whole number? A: 79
